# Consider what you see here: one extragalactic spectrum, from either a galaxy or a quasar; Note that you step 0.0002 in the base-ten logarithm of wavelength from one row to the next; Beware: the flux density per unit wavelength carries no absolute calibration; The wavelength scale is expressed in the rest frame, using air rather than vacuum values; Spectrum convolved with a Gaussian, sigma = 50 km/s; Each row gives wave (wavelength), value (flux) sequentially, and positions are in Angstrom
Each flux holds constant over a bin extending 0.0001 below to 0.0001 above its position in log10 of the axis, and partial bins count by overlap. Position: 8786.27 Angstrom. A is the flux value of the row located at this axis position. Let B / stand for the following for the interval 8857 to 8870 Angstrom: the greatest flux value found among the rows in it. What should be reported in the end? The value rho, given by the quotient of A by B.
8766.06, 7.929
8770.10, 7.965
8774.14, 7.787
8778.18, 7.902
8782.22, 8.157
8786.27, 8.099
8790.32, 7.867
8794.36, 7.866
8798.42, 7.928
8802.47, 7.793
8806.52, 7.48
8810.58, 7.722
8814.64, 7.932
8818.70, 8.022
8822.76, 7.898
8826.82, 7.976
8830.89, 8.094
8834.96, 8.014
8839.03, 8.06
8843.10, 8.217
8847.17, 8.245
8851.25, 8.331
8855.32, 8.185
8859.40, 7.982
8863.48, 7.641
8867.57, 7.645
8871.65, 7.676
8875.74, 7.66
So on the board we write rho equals 1.01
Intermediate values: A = 8.099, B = 7.982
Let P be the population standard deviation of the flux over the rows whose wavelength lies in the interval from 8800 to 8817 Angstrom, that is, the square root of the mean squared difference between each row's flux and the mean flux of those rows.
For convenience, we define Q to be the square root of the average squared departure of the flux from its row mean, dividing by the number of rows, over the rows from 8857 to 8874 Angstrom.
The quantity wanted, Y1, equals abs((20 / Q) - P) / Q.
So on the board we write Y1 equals 981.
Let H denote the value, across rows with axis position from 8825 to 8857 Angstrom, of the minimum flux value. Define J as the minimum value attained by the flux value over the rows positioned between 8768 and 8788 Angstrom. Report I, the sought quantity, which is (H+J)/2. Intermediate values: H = 7.976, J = 7.787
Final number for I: 7.88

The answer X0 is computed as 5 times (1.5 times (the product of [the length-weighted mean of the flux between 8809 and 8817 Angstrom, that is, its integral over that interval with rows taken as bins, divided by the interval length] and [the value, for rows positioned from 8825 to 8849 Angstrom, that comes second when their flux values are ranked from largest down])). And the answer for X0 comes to 483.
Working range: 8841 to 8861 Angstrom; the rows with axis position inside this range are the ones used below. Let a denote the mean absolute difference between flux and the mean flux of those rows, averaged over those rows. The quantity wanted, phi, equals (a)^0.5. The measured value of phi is 0.2946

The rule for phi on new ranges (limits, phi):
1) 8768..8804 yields 0.3102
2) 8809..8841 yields 0.2925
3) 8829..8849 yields 0.2898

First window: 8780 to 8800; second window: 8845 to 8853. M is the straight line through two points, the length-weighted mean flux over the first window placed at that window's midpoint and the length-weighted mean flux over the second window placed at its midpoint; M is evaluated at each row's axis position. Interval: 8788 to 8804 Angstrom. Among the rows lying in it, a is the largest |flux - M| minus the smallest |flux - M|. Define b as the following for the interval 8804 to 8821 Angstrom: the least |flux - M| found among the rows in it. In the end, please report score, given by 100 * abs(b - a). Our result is 5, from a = 0.16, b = 0.107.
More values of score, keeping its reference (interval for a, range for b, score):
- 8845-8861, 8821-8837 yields 23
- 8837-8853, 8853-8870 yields 1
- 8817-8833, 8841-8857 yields 13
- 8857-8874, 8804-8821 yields 27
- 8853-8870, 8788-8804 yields 51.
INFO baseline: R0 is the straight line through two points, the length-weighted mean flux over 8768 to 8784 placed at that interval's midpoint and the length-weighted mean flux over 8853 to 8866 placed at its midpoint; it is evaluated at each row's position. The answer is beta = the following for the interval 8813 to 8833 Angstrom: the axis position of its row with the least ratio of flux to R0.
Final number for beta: 8822.76 Angstrom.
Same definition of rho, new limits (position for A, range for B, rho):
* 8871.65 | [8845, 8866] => 0.92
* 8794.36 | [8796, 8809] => 0.99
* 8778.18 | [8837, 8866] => 0.95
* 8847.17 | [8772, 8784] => 1.01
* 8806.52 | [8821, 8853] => 0.90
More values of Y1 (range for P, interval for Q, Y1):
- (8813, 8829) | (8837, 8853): 2084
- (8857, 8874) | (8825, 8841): 9967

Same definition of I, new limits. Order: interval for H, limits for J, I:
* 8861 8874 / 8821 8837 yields 7.77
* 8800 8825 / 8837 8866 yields 7.56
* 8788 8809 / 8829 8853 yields 7.75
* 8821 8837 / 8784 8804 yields 7.85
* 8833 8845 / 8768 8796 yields 7.90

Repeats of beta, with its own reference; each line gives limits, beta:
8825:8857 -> 8826.82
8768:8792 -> 8774.14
